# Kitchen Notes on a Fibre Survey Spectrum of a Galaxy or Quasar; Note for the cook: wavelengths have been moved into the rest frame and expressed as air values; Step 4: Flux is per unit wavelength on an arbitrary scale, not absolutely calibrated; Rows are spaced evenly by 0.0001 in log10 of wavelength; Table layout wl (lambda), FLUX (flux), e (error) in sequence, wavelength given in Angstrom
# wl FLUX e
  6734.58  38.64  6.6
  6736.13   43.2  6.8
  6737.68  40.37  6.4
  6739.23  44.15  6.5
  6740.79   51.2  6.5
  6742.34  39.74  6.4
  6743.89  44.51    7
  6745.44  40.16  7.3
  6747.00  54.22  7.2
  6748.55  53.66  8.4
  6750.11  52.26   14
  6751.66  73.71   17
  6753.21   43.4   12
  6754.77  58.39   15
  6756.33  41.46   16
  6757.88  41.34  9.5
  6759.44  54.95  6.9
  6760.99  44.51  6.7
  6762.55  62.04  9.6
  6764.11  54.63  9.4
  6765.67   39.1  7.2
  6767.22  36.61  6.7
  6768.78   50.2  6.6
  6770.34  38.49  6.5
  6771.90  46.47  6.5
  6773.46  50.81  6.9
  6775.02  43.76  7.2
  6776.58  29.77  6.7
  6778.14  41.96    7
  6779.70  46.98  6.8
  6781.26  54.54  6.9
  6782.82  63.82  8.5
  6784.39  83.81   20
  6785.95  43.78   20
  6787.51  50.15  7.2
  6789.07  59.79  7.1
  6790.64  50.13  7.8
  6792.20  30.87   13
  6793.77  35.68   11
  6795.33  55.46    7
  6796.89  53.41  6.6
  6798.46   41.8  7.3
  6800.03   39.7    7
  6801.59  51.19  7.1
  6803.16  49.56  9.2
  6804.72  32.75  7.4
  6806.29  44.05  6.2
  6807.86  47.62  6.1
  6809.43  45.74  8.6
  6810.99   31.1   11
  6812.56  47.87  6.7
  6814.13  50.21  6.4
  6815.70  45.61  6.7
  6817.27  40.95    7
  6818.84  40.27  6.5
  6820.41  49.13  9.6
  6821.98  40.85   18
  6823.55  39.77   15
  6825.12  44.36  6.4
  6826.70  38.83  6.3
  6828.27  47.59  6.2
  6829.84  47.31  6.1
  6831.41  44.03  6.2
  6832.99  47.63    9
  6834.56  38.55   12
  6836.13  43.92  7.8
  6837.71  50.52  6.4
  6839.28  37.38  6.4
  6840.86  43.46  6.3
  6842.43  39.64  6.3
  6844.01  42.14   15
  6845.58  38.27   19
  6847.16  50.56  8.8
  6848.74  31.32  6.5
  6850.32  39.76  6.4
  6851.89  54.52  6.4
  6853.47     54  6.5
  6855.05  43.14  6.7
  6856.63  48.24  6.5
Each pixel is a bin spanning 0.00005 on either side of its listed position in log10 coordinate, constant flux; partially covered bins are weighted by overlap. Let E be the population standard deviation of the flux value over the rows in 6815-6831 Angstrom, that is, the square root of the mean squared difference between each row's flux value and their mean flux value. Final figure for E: 3.6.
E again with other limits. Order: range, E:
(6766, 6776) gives 5.4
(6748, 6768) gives 10.2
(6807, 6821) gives 5.7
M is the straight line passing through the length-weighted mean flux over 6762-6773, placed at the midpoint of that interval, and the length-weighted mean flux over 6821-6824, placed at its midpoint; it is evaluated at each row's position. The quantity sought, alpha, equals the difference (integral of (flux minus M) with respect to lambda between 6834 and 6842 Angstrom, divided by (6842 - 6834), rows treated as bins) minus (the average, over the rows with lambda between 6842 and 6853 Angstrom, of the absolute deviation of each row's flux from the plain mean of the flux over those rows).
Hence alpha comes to -2.5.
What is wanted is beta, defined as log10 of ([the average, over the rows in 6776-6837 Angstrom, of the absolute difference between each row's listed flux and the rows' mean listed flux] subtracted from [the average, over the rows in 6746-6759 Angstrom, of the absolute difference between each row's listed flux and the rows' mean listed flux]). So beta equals 0.01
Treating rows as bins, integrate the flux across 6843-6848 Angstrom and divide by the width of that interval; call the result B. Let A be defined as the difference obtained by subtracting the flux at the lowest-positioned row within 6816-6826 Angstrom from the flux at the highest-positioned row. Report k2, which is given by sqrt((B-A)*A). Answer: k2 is 12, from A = 3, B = 43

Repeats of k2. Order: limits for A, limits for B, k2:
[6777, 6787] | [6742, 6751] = 9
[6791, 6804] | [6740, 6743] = 22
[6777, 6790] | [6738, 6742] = 22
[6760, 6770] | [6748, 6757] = 17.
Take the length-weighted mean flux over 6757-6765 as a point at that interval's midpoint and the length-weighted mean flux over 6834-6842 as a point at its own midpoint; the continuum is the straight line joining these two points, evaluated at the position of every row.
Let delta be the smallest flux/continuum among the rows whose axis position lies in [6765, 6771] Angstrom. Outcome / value 0.725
